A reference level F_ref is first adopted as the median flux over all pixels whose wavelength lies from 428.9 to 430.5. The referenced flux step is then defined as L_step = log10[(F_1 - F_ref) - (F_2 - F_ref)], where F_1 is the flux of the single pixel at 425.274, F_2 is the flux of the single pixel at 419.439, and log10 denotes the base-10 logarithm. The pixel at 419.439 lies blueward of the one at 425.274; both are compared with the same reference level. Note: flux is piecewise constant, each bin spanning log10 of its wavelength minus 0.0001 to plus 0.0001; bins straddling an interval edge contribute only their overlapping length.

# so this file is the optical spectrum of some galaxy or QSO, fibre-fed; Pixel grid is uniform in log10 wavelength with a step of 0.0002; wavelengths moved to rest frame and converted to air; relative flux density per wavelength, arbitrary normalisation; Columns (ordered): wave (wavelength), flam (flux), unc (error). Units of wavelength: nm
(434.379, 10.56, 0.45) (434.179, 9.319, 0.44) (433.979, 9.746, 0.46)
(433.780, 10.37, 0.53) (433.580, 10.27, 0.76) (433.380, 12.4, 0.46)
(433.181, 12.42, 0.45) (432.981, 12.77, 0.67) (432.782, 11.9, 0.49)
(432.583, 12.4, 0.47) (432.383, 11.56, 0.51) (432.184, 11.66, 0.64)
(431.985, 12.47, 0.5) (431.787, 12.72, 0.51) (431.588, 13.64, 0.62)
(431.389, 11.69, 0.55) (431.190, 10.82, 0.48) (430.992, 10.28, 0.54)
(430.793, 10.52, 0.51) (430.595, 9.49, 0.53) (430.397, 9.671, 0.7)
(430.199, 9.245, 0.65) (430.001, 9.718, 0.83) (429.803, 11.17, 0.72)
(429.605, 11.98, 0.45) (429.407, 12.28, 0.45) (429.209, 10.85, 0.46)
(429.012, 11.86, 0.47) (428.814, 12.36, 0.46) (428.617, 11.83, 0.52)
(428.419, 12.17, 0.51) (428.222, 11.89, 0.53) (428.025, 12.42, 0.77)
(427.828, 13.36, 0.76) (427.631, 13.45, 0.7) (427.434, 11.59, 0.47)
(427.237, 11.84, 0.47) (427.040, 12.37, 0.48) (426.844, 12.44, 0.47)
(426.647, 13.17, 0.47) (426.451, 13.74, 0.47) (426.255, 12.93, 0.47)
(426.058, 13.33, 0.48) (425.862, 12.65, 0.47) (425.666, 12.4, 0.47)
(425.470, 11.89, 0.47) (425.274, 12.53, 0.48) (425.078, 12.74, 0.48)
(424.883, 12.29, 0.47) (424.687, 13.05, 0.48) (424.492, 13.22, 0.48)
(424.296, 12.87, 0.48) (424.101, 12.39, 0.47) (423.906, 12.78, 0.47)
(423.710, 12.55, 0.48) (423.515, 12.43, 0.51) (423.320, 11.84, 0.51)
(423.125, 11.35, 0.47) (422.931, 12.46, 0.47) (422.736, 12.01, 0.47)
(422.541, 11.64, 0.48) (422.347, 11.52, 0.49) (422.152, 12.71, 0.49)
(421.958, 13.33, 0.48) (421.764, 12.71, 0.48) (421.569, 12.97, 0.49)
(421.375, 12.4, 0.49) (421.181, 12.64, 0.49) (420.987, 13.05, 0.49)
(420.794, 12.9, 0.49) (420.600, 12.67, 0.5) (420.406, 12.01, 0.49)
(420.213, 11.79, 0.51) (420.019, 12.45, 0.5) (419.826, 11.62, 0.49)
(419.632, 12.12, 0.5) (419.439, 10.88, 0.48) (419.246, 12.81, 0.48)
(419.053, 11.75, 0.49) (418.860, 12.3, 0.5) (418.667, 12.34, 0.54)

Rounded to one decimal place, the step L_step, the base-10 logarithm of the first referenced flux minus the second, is 0.2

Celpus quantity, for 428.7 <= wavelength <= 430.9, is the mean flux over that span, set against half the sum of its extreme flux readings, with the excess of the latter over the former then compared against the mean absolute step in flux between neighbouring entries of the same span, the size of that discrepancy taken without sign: 0.79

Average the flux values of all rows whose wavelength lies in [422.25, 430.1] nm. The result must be 12.3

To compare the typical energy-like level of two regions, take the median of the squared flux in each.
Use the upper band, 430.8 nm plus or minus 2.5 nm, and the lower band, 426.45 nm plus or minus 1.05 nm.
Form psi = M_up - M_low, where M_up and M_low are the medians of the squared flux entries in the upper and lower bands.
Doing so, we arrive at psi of -15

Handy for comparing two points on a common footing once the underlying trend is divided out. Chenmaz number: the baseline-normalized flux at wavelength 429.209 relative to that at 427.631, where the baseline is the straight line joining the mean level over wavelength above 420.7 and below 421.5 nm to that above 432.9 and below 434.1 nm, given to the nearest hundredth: 0.82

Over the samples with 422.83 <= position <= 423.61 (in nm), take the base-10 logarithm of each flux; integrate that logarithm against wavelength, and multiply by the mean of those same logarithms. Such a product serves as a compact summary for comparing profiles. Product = 0.91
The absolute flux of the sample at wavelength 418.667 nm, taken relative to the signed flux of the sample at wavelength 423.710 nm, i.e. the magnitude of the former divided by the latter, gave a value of 0.983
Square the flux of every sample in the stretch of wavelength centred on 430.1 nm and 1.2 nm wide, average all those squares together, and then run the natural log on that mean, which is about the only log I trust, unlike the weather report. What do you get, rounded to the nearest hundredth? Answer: 4.66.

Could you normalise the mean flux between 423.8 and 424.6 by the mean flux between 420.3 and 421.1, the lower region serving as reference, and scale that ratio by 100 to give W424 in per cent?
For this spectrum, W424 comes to 101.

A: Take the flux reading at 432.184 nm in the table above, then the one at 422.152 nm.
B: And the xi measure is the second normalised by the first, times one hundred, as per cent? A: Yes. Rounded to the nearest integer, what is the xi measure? 109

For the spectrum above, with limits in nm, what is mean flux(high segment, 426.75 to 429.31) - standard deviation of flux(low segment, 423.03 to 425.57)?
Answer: 11.7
